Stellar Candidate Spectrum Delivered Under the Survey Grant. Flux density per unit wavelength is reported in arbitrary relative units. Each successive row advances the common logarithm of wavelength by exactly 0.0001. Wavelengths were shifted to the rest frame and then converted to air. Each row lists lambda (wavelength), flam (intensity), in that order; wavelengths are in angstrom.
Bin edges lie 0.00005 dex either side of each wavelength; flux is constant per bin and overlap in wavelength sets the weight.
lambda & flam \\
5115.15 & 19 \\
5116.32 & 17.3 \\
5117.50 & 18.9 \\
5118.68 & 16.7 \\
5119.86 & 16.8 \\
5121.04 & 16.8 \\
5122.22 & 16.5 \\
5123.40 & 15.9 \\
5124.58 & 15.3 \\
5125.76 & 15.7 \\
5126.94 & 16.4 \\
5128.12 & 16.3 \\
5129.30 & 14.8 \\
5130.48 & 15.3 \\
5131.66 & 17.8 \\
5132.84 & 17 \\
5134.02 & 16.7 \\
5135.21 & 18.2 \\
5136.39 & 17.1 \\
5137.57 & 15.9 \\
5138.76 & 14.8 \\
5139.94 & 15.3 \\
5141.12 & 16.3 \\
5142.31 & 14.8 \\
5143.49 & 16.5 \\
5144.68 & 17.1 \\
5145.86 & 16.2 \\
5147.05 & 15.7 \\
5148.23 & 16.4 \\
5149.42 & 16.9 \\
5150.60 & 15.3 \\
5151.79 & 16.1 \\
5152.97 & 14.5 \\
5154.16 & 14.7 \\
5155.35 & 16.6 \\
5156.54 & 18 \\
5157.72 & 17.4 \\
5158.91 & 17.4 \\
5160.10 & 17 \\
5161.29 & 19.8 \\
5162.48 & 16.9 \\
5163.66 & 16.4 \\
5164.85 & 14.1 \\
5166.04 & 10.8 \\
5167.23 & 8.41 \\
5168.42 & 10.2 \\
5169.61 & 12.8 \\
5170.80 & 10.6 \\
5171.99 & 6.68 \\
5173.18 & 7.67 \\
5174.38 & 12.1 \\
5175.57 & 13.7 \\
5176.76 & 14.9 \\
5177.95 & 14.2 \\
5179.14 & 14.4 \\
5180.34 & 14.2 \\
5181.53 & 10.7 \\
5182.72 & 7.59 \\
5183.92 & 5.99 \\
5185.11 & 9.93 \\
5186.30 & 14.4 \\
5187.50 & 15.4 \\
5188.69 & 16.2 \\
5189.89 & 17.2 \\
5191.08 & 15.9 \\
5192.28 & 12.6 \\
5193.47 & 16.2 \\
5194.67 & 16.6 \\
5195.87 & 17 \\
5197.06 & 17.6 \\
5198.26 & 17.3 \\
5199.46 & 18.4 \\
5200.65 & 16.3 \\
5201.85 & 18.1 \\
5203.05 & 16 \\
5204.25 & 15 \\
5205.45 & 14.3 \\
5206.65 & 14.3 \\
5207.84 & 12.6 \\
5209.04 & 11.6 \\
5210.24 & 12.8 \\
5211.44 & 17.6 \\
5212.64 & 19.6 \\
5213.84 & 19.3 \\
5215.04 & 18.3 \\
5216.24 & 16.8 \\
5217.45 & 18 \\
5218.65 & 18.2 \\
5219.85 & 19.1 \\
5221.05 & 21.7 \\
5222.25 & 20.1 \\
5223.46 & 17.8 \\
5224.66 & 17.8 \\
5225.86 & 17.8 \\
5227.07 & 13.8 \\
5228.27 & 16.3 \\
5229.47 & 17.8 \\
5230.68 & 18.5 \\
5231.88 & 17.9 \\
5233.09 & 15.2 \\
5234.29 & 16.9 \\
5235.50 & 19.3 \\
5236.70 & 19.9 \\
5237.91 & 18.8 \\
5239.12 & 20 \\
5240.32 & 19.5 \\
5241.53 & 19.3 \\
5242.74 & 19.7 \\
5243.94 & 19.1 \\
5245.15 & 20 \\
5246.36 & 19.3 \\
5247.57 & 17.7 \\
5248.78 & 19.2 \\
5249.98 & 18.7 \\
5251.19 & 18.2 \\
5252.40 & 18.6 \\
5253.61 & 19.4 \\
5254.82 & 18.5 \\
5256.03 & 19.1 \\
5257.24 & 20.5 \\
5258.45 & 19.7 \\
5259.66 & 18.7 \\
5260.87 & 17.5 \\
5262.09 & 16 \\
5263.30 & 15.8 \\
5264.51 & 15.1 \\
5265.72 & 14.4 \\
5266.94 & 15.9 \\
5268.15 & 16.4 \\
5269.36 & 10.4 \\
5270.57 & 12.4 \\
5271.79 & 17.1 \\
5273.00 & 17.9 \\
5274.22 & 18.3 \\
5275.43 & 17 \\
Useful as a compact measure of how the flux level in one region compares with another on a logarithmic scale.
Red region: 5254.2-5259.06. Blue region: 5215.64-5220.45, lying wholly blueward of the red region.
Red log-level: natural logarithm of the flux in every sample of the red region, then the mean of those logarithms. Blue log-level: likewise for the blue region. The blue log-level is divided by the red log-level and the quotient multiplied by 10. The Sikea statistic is 9.7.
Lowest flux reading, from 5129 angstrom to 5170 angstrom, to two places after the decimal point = 8.41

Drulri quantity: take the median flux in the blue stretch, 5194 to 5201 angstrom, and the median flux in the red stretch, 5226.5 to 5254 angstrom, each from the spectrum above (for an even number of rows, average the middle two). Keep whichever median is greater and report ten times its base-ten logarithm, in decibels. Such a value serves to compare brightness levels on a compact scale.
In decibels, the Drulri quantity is 12.7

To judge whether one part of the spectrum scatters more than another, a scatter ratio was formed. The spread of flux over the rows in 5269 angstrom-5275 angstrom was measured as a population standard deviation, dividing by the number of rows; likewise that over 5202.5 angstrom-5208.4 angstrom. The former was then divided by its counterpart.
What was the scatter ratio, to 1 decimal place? 2.9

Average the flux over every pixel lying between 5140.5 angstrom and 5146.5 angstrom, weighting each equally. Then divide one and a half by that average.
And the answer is 0.093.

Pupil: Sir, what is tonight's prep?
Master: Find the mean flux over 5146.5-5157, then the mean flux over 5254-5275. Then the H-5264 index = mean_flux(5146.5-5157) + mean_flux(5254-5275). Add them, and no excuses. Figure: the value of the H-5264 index 32.7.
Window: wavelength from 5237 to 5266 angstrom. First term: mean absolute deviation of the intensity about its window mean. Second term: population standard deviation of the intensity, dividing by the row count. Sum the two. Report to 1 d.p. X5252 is 2.8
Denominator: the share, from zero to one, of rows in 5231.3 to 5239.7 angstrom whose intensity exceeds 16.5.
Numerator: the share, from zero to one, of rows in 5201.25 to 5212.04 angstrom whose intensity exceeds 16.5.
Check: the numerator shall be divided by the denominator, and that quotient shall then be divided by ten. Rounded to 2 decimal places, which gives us 0.03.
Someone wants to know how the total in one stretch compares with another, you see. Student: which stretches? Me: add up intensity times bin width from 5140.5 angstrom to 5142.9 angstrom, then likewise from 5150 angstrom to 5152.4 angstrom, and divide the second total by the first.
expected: 1.01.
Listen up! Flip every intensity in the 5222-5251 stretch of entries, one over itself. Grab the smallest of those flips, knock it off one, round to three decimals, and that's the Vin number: 0.950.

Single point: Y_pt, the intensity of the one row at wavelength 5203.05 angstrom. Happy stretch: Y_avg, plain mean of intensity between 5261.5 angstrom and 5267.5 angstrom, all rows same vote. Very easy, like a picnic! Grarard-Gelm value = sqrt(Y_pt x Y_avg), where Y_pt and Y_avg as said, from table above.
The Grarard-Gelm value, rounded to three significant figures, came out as 15.7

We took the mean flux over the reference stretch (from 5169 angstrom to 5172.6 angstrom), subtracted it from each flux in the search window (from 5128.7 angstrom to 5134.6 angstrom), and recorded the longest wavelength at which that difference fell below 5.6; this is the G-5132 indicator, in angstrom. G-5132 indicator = 5130.48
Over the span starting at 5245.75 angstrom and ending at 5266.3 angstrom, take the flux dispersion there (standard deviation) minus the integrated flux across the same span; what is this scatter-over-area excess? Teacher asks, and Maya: -369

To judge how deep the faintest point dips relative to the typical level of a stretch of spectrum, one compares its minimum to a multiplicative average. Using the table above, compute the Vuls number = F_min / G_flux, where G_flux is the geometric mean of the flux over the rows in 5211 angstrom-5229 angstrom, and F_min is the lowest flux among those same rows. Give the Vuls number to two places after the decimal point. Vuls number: 0.76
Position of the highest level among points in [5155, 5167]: 5161.29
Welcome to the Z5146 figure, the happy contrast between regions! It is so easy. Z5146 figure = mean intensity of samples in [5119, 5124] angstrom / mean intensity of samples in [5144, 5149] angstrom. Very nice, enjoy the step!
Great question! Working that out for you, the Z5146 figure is 1.01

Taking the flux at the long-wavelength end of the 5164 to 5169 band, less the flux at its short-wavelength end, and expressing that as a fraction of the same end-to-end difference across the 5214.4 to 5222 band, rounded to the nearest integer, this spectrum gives -1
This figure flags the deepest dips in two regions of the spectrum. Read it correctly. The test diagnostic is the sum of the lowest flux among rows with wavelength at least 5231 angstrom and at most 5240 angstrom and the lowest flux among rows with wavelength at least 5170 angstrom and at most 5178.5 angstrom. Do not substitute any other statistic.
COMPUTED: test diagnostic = 22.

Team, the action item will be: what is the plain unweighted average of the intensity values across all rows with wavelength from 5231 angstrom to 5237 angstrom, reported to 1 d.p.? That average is 17.8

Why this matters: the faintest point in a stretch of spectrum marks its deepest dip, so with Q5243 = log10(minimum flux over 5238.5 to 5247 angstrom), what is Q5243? 1.28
